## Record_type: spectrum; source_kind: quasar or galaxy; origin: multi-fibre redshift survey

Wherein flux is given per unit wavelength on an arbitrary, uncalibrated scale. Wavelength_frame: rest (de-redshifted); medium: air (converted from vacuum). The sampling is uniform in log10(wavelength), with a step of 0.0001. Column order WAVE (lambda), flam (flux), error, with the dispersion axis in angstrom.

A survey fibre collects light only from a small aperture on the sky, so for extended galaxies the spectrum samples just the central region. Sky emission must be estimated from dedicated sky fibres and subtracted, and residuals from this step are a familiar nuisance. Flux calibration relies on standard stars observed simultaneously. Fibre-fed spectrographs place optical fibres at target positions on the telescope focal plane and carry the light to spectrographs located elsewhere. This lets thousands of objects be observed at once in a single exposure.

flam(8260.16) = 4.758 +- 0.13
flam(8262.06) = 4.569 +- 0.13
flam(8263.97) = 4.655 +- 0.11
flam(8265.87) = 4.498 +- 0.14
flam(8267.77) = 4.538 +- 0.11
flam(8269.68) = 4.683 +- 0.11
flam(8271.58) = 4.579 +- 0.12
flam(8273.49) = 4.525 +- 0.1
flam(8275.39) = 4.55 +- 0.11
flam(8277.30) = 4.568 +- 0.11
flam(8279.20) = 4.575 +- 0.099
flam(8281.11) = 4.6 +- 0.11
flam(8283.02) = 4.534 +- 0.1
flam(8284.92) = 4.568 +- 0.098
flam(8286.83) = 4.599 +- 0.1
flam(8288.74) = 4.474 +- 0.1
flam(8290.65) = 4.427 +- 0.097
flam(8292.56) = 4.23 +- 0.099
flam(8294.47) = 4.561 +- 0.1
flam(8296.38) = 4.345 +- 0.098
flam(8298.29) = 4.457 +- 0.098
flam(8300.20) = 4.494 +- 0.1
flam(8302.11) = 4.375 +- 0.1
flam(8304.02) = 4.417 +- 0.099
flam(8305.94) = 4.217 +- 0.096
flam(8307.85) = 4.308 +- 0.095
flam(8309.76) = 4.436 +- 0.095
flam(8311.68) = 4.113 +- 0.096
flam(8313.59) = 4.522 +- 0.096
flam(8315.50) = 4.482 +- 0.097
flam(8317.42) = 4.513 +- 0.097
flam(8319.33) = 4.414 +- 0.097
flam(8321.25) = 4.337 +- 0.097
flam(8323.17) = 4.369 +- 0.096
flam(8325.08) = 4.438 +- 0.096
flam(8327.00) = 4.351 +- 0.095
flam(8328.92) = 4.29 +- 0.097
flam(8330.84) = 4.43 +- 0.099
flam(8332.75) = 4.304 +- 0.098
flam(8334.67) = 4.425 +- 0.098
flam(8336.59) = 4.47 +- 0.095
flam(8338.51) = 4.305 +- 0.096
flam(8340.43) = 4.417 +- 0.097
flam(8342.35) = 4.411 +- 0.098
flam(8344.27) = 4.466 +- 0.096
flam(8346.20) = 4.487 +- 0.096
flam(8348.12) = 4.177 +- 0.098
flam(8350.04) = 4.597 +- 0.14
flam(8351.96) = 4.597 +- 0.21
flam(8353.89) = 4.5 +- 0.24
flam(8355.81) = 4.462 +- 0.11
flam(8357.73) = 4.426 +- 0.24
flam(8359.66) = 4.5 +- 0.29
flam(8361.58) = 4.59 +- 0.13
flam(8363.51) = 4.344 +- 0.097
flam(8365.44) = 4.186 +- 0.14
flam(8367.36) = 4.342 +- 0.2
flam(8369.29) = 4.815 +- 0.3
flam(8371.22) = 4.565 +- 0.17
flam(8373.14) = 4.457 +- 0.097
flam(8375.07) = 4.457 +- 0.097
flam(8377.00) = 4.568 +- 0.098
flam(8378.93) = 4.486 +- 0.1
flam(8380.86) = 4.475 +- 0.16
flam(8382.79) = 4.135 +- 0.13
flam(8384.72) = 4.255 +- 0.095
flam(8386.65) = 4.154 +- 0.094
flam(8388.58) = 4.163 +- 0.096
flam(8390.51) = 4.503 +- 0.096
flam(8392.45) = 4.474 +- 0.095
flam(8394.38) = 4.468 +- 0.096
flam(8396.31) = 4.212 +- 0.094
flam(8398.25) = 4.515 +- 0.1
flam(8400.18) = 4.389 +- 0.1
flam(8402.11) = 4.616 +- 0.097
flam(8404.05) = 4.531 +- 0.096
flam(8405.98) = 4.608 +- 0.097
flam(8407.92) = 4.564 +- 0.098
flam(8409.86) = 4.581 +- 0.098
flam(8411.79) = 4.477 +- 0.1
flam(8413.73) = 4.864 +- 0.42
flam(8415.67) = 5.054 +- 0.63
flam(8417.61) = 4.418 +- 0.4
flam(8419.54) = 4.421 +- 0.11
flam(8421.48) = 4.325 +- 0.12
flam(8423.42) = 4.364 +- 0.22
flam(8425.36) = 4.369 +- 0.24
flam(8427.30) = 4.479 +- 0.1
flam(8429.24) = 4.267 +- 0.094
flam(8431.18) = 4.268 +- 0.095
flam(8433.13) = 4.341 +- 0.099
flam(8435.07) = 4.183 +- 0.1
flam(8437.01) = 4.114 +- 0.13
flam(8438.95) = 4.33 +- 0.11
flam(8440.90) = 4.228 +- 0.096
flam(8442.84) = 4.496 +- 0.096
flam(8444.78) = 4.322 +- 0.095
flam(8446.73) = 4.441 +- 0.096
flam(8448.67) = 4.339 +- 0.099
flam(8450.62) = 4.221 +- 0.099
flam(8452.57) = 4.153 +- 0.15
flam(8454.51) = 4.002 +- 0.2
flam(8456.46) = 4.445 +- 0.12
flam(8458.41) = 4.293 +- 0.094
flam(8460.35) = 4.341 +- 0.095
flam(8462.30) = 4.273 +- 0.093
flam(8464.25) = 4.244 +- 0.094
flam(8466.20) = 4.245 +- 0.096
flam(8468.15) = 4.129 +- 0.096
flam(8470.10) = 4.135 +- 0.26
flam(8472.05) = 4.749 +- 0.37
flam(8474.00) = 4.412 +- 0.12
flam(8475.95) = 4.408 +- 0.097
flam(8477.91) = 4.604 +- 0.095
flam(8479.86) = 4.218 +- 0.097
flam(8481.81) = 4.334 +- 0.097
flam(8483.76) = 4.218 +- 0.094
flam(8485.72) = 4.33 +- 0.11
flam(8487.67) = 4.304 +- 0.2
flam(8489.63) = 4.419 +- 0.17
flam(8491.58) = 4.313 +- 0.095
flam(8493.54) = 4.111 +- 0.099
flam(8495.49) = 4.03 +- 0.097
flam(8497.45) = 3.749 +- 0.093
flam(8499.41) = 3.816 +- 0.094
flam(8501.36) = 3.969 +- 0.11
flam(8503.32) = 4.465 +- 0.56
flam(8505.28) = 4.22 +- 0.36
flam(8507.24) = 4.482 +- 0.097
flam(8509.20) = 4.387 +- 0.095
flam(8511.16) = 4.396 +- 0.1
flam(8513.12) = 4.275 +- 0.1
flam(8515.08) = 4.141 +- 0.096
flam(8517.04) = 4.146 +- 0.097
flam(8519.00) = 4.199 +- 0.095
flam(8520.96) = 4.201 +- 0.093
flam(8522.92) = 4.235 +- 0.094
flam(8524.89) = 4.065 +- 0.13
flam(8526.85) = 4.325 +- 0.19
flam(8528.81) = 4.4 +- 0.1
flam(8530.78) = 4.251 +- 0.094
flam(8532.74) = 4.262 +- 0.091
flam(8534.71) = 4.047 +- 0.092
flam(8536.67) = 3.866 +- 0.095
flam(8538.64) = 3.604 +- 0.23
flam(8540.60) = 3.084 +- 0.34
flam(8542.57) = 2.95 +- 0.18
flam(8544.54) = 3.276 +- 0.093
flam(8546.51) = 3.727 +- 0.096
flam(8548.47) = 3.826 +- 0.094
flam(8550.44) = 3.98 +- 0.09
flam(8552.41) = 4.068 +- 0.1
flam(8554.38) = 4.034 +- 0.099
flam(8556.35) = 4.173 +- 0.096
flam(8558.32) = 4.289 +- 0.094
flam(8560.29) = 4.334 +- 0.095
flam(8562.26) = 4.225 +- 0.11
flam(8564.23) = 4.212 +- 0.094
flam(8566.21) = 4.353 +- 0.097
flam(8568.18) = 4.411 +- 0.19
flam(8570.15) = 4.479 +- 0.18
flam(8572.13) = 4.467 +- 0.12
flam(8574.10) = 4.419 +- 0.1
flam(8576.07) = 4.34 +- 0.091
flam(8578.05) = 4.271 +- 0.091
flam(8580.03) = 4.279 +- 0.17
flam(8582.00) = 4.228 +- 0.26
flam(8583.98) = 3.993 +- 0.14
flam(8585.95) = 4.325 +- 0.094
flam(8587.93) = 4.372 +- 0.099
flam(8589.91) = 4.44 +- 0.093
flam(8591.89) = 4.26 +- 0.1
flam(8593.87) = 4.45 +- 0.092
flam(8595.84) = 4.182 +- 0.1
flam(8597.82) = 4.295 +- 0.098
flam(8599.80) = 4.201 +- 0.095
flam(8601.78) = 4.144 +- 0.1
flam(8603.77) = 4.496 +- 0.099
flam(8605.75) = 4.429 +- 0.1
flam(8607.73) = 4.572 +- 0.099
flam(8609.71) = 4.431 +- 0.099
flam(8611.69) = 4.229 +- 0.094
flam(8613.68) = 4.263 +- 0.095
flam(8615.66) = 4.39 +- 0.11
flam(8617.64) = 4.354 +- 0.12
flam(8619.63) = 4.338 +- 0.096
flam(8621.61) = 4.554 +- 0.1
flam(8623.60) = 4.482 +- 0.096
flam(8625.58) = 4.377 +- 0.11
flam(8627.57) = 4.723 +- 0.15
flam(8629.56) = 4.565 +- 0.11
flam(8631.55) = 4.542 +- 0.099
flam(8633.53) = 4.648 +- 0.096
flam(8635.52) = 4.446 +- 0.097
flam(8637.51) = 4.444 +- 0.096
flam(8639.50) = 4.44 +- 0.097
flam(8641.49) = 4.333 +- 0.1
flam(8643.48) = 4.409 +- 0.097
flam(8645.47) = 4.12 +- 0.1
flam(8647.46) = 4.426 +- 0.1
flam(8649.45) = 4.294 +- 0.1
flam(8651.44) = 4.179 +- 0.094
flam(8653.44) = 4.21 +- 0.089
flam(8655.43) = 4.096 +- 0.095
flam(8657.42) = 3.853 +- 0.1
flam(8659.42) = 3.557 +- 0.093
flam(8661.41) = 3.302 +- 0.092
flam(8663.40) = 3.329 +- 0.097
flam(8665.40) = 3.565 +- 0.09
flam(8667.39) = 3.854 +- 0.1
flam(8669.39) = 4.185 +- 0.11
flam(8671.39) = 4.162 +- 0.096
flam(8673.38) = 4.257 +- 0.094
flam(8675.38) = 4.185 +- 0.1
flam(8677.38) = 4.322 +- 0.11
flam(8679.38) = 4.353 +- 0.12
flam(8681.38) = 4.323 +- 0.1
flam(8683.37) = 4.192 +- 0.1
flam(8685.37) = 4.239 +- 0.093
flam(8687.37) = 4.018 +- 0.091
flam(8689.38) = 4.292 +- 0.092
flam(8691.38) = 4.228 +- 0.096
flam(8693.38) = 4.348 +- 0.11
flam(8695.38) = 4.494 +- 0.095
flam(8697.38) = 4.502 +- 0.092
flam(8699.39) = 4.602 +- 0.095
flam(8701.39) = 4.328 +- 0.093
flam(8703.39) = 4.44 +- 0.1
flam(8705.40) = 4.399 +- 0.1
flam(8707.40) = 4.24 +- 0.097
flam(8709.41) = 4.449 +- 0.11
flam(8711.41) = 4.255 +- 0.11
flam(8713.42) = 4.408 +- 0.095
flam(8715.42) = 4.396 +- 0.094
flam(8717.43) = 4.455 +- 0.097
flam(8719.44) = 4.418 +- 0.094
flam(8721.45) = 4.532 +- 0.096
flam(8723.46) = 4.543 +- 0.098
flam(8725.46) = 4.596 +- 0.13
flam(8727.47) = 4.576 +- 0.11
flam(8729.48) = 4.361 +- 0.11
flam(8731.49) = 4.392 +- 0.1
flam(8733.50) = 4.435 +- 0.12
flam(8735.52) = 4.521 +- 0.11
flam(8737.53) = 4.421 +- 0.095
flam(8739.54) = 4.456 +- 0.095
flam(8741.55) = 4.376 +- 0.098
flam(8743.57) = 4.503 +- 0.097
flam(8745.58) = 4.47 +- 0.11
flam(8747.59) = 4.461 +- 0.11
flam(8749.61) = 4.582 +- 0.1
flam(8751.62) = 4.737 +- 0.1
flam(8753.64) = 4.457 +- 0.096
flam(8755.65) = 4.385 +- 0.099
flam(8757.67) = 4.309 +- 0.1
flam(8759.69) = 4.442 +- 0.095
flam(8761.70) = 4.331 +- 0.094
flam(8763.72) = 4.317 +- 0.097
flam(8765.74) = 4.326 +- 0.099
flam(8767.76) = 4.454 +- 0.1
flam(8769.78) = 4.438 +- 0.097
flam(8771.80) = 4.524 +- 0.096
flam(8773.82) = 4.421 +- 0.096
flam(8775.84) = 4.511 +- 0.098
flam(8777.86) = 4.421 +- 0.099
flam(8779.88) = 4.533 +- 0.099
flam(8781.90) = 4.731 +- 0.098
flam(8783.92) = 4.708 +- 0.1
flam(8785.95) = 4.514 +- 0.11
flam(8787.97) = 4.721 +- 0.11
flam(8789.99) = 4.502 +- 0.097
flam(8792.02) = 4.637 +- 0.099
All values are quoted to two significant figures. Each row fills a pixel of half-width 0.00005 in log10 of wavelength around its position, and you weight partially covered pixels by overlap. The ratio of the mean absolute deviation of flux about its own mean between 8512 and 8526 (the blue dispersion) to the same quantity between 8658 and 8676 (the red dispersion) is 0.16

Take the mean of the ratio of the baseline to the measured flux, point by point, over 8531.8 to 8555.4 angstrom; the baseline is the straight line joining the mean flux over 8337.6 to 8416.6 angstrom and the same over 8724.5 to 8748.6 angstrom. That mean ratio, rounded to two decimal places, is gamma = 1.21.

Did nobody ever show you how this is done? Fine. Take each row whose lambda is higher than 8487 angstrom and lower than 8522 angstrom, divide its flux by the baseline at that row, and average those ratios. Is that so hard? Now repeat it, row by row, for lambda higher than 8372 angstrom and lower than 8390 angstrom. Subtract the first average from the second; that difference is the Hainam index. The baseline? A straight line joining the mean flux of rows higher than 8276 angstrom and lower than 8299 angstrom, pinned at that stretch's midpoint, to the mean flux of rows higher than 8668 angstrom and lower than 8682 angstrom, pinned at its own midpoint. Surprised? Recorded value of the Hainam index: 0.02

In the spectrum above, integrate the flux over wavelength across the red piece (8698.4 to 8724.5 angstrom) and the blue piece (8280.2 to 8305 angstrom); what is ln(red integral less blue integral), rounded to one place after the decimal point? 1.5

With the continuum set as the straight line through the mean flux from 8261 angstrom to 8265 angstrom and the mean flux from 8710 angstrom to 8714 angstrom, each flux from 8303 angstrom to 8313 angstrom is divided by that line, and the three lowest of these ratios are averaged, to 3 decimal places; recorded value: 0.919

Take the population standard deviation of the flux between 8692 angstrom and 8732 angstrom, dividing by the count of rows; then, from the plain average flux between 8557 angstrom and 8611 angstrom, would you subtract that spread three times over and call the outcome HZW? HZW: 4.03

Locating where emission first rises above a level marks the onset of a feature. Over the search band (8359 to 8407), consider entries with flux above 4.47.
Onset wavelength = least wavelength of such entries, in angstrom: 8359.66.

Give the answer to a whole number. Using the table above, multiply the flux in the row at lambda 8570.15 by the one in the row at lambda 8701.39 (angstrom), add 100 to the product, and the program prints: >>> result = 119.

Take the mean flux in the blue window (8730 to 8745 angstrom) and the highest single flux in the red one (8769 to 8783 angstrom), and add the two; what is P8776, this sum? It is 9.17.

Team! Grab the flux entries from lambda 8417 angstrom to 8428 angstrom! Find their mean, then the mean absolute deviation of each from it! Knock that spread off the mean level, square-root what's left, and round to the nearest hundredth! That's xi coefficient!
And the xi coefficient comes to 2.09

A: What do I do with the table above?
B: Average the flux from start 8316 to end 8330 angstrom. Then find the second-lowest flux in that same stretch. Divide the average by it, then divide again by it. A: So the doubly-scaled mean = 0.233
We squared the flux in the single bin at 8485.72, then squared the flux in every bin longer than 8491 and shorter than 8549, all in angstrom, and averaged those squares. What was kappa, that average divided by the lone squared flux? 0.87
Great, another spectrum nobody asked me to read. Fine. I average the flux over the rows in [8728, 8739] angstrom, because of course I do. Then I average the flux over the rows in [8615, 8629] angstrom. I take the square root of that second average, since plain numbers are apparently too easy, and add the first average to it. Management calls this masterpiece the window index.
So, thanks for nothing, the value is 6.54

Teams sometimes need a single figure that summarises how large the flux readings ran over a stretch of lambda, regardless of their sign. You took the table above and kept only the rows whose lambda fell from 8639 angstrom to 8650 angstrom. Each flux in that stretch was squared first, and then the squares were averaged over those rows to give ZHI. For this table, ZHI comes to 18.8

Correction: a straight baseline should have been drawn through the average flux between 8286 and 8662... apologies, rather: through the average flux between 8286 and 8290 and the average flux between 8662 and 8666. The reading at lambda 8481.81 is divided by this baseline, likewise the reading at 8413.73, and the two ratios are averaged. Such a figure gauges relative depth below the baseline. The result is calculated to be 1.13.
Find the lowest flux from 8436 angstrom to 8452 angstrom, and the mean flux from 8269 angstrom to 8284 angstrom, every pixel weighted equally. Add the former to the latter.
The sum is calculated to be 8.69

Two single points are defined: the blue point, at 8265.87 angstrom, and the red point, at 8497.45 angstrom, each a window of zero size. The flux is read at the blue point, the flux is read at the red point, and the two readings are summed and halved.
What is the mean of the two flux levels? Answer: 4.12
